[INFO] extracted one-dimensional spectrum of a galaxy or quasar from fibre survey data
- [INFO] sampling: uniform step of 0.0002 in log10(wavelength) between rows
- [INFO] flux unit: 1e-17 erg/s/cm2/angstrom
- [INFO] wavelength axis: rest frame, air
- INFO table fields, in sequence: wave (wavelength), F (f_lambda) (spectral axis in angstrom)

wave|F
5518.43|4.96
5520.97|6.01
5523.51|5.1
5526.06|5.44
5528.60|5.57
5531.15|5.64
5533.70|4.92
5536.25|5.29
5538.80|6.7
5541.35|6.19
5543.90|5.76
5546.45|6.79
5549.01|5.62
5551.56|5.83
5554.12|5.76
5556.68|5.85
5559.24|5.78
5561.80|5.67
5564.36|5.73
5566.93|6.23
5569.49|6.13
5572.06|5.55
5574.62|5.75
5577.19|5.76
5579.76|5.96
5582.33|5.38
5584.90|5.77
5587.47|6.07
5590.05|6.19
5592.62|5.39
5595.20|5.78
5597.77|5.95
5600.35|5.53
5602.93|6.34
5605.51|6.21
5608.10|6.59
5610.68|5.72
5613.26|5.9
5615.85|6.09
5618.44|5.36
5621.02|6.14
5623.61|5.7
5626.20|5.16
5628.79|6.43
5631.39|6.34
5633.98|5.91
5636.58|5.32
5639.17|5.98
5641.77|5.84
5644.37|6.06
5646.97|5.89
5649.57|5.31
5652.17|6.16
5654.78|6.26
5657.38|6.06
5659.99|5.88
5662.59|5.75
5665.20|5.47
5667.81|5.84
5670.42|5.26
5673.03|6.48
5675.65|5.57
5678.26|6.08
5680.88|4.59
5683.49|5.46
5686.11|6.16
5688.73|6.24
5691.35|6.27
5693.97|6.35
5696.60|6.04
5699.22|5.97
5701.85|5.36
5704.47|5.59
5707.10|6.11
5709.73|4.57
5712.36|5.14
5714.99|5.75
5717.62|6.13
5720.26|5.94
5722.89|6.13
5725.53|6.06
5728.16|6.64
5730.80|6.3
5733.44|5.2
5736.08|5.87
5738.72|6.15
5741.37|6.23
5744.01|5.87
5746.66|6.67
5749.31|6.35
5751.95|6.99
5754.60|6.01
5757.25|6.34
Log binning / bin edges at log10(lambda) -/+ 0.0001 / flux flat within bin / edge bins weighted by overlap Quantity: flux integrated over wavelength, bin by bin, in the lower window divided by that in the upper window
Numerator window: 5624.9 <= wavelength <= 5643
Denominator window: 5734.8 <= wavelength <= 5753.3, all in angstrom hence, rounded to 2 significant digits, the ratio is 0.91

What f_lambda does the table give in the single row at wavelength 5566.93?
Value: 6.23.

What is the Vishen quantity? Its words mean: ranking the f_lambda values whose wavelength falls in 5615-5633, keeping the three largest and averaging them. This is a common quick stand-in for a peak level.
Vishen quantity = 6.30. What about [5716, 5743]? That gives 6.39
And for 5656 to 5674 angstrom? 6.14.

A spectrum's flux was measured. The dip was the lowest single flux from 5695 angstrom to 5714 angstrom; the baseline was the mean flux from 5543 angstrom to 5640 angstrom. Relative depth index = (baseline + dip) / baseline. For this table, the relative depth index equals 1.78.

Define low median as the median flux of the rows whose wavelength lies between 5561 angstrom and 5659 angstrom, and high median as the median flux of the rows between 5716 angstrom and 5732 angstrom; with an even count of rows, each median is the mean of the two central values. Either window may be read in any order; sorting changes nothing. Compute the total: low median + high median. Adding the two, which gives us 12.0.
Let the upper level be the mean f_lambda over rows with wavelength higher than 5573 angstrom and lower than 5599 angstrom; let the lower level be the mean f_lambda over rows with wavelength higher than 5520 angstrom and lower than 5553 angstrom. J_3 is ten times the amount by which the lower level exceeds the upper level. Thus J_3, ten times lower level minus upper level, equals -0.42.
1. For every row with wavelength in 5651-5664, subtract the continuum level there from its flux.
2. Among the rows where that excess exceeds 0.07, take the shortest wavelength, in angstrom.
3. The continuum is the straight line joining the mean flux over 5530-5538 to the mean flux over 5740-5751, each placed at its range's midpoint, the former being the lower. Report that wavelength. 5652.17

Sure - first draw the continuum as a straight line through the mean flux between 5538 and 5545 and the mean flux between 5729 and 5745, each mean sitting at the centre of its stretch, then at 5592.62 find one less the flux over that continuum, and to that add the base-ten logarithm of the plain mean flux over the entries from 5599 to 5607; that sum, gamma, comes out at 0.90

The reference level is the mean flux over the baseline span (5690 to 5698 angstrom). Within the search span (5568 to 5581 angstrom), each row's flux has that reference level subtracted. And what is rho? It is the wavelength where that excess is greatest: 5569.49 angstrom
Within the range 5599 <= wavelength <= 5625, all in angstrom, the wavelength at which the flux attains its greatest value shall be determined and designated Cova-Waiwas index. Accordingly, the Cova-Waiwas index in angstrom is 5608.10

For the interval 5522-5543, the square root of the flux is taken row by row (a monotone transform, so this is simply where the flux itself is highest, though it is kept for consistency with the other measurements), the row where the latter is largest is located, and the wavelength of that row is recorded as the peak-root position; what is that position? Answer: 5538.80 angstrom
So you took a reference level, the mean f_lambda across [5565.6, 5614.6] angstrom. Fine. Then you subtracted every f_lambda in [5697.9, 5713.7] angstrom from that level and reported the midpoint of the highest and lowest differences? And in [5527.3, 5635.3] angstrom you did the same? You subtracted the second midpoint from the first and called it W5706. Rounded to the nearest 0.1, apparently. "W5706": 0.5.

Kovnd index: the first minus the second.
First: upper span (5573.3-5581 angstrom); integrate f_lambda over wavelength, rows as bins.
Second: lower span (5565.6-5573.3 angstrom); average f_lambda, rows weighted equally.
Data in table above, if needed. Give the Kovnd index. 38.9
